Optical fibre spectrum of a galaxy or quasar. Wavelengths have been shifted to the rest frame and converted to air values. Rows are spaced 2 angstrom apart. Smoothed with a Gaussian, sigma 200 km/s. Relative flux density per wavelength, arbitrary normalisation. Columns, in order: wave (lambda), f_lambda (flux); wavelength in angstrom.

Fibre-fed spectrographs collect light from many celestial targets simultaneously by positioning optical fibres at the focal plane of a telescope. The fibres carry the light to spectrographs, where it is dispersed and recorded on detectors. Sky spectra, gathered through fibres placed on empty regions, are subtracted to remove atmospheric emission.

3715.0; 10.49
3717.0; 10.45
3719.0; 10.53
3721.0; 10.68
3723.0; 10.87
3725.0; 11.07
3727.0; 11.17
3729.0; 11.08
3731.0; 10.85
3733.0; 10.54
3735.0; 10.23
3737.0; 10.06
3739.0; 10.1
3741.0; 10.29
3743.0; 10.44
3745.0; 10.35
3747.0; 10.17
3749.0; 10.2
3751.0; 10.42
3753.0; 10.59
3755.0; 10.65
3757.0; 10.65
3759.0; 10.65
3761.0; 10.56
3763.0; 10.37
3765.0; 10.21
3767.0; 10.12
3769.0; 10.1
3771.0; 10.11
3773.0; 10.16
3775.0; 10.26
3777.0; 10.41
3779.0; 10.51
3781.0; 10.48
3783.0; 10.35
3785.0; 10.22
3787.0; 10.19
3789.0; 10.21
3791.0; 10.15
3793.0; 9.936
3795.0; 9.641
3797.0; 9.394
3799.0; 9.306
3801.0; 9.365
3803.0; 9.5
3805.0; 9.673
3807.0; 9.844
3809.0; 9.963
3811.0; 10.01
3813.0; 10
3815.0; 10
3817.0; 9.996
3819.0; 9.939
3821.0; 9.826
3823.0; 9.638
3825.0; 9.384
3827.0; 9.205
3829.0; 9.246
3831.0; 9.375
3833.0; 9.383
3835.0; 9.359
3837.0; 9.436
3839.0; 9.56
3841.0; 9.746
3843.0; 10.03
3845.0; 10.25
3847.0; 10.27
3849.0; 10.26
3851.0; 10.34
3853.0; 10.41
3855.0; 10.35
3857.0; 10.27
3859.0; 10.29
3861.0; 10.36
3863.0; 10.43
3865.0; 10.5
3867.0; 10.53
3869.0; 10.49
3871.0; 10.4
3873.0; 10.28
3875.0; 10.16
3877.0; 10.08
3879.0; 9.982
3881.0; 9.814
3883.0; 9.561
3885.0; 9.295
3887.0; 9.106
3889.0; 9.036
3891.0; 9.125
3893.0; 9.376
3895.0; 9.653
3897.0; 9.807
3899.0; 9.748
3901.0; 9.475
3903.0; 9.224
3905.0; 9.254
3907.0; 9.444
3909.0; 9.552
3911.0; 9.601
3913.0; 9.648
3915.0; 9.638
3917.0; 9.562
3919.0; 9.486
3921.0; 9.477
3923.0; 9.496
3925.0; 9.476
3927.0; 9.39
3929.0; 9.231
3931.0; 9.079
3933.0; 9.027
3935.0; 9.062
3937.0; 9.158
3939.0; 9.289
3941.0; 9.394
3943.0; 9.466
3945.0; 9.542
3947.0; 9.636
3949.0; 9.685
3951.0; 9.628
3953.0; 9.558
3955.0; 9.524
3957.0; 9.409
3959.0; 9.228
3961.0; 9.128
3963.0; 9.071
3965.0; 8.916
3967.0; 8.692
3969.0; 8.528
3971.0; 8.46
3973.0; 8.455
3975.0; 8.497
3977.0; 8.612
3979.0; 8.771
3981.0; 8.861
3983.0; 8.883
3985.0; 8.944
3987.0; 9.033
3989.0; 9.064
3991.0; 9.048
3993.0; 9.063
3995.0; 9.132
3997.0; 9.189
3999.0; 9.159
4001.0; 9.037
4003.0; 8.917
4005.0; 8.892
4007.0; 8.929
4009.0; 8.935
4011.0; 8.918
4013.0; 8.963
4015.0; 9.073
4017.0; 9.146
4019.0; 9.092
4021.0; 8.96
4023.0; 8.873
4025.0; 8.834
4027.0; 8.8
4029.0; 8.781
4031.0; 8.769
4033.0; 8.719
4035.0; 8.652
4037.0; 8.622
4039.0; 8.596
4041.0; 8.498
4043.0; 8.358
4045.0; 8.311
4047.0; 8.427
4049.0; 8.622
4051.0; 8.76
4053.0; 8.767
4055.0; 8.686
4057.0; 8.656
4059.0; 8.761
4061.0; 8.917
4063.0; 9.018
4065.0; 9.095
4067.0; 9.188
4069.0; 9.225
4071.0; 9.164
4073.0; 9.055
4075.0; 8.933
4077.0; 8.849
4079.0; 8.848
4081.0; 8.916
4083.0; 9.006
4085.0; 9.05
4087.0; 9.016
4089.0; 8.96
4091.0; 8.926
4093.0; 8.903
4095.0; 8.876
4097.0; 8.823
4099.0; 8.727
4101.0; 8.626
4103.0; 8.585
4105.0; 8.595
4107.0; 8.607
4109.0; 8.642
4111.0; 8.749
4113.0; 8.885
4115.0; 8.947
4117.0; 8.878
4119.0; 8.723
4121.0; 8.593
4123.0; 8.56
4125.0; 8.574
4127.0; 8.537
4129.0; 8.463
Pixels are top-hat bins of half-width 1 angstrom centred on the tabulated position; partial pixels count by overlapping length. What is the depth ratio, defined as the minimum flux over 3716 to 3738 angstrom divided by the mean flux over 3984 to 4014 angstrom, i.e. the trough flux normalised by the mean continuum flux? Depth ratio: 1.12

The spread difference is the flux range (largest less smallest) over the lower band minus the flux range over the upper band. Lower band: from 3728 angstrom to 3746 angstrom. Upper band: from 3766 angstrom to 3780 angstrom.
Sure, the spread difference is 0.61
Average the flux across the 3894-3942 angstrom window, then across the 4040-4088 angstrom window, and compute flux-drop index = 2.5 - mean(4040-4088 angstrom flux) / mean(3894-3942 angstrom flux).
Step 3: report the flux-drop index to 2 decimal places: 1.56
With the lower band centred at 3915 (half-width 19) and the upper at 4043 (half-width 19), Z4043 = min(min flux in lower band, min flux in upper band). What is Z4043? 8.31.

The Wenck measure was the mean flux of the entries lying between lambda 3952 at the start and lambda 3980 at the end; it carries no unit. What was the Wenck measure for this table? 8.92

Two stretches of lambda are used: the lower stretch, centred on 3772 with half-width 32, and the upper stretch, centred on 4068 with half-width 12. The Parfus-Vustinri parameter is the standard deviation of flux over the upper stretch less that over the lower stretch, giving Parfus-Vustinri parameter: -0.20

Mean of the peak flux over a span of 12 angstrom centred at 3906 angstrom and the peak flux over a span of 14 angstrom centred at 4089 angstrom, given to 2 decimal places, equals 9.33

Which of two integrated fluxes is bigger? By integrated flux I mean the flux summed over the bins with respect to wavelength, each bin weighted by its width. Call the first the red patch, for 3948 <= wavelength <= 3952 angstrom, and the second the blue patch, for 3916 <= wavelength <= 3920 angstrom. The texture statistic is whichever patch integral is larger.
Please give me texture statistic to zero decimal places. 39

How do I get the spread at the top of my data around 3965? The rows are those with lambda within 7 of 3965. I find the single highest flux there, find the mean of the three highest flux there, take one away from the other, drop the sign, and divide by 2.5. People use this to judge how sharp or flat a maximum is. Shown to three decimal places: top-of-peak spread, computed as 0.034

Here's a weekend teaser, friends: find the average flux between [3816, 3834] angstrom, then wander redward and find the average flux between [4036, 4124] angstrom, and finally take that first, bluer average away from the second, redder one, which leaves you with -0.76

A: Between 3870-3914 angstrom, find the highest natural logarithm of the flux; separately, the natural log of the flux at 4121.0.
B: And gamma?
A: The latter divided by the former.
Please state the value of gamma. 0.918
